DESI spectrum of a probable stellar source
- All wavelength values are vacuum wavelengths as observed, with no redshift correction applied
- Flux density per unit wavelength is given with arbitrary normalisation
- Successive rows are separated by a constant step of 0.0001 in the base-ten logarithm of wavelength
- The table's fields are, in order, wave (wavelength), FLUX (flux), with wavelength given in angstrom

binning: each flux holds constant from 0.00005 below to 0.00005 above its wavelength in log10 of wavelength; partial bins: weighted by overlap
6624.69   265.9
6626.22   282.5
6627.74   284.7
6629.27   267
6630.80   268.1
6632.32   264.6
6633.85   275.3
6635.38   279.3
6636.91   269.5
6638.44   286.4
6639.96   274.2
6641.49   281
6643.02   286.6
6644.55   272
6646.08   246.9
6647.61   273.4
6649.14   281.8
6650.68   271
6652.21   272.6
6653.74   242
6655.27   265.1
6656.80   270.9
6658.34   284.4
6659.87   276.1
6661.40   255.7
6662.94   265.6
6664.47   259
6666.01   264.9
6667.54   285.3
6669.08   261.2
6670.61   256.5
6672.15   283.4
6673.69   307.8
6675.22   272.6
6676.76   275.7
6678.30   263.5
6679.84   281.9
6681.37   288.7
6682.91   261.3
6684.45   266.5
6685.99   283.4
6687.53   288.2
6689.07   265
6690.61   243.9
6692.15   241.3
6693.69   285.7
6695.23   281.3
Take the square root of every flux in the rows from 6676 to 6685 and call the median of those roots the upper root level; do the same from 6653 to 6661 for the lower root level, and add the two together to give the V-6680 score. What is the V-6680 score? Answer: 32.9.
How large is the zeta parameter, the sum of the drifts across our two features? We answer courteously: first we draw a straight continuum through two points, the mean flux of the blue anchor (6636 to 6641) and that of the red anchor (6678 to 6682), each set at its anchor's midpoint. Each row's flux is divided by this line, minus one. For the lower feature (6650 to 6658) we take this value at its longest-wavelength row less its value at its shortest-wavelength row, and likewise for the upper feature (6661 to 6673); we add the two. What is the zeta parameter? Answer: 0.10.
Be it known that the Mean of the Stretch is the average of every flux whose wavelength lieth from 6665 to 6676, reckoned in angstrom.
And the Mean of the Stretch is 276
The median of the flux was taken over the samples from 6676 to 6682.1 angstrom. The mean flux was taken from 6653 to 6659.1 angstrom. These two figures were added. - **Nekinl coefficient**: 544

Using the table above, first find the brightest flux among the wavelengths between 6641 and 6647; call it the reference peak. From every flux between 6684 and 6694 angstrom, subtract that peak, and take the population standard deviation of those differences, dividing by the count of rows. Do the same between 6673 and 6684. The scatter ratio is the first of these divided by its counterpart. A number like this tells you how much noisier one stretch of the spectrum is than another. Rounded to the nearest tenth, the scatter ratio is 1.2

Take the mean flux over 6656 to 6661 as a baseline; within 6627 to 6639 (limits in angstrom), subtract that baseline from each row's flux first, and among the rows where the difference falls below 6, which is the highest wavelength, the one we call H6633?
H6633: 6636.91 angstrom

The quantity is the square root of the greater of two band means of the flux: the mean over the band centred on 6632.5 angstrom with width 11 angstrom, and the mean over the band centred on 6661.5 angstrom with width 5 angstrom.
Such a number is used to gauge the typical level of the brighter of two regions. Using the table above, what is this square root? 16.5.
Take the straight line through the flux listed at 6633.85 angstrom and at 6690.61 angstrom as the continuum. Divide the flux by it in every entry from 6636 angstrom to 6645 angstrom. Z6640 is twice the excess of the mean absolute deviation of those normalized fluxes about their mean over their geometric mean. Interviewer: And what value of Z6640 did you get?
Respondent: -2.00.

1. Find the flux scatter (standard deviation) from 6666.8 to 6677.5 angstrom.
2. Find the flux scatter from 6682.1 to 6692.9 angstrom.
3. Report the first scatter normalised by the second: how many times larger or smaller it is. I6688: 0.96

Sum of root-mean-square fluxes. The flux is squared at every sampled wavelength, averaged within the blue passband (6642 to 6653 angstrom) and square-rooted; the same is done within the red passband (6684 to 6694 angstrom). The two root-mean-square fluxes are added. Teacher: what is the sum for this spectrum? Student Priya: 541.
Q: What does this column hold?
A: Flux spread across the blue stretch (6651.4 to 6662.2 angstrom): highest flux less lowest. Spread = 42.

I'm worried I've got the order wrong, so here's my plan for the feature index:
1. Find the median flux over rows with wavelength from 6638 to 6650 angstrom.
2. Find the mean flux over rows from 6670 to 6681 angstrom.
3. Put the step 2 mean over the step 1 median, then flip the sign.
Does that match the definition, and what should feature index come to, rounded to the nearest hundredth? -1.00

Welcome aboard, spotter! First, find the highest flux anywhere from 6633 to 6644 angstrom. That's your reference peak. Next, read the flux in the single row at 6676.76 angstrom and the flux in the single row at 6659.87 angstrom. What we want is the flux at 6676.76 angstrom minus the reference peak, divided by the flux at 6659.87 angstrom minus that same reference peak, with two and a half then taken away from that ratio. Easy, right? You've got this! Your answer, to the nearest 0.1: -1.5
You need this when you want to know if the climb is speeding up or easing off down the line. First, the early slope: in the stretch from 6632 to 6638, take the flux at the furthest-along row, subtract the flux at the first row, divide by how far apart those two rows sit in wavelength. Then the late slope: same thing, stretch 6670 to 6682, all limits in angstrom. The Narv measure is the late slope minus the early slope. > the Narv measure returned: 2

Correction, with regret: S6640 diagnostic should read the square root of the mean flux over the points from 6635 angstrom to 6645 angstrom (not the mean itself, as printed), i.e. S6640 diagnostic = 16.7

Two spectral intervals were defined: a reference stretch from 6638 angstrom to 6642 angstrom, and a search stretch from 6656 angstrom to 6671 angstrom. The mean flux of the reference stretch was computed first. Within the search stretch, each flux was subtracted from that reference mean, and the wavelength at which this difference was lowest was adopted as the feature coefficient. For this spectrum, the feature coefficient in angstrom 6667.54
